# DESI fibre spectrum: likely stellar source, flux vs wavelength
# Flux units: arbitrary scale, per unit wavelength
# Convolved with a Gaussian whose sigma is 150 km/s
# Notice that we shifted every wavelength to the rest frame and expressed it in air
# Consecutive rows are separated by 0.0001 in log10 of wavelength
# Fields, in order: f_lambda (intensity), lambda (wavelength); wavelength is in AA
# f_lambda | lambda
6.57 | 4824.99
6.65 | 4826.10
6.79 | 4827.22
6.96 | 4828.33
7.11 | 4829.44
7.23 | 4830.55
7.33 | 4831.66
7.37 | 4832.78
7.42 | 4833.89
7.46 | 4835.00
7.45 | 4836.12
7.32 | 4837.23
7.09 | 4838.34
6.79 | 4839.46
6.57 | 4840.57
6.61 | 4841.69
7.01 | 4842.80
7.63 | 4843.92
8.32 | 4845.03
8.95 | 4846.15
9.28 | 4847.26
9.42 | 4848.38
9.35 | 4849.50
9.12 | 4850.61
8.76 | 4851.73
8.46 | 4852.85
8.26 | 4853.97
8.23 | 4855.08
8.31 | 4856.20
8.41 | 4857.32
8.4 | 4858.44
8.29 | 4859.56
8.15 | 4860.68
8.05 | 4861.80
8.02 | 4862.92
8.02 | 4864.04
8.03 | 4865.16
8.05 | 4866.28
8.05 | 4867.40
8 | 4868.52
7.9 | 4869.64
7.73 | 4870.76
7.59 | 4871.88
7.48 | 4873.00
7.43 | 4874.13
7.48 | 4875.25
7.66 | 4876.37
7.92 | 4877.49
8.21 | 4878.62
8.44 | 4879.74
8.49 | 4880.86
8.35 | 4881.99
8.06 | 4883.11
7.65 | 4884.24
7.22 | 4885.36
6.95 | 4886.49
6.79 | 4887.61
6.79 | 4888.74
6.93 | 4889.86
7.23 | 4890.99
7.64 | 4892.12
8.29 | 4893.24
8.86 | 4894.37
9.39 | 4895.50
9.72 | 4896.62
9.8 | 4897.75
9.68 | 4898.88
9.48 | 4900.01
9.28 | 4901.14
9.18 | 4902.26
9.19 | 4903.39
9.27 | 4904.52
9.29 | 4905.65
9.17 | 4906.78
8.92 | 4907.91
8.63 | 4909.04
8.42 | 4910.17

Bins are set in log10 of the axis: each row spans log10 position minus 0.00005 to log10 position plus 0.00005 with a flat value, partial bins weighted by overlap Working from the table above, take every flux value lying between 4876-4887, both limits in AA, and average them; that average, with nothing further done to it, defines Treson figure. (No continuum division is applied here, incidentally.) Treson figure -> 7.90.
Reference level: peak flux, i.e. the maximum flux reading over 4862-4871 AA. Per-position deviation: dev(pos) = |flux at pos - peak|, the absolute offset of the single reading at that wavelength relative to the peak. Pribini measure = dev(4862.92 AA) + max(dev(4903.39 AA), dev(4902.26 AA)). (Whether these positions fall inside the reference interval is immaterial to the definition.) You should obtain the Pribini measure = 1.17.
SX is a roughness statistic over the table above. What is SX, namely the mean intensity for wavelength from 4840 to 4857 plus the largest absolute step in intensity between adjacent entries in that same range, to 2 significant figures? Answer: 9.0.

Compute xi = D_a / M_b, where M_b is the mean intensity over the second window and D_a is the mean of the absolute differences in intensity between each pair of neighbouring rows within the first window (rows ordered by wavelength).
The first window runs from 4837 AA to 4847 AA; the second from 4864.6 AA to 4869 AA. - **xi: 0.049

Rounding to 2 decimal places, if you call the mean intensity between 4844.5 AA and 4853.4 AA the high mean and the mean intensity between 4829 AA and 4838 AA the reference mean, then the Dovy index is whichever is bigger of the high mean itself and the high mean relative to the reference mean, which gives 8.96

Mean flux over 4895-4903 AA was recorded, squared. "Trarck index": 90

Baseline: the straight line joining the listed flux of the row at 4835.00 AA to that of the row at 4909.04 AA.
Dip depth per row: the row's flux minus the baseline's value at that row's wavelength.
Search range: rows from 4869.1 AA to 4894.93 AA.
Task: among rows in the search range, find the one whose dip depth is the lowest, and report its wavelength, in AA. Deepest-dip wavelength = 4888.74 AA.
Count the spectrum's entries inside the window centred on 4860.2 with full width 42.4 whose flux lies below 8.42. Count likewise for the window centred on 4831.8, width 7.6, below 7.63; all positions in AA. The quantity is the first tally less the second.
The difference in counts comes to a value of 22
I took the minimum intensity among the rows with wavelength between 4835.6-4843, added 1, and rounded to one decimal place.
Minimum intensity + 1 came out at 7.6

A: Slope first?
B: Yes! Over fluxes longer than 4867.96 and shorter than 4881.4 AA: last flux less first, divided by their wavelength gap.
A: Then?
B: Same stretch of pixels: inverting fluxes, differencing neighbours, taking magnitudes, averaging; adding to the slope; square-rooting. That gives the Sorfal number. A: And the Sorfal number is 0.21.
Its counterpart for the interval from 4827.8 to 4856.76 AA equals 0.23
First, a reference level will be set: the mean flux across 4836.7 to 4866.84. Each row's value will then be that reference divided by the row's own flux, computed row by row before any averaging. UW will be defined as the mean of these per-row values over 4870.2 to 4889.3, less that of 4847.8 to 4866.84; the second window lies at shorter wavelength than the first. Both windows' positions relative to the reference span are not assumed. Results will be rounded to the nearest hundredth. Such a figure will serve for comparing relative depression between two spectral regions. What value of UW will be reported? 0.10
